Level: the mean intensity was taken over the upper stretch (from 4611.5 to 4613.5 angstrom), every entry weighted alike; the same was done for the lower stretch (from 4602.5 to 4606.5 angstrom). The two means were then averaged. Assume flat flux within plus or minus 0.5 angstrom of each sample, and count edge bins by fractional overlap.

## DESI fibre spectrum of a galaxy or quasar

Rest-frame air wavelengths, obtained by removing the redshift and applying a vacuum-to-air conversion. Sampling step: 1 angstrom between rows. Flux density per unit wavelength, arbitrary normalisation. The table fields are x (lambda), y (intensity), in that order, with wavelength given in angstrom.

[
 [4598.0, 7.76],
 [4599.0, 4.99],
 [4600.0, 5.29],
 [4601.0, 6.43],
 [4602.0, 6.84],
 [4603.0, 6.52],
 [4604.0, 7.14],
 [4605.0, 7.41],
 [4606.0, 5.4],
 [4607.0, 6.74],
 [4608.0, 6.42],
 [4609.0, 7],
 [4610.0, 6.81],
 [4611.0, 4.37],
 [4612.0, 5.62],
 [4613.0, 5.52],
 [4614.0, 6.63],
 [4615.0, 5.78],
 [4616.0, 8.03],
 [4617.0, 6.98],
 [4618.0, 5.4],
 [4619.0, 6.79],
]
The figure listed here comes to 6.09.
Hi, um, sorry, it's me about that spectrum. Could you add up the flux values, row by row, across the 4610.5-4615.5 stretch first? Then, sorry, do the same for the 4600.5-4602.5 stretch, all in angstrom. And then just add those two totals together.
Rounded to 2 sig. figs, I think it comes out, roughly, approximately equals 41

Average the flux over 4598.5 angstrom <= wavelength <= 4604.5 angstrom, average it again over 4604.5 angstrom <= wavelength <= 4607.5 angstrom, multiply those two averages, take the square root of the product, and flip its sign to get -6.36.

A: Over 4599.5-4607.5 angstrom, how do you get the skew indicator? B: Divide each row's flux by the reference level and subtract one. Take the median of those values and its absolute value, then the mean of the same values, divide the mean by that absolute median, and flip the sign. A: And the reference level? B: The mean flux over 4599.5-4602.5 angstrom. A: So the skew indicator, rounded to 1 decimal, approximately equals -0.6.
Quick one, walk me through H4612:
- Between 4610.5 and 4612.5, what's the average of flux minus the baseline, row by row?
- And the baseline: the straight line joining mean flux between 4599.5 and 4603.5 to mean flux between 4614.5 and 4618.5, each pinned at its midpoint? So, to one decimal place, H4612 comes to -1.5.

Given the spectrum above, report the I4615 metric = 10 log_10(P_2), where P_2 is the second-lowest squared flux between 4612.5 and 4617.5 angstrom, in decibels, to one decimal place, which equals 15.2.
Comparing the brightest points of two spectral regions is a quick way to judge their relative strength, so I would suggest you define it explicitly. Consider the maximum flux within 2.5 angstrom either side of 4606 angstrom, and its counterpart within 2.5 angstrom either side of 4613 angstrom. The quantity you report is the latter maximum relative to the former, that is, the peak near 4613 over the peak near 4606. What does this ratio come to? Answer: 0.89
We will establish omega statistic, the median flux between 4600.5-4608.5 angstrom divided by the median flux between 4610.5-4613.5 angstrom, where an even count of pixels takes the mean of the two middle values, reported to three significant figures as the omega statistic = 1.20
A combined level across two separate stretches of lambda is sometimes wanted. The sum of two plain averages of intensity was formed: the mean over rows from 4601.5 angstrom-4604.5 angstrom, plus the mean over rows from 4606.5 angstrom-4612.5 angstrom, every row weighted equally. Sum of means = 13.0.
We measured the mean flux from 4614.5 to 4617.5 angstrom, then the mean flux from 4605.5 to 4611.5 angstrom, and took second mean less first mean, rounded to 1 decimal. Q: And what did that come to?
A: -0.8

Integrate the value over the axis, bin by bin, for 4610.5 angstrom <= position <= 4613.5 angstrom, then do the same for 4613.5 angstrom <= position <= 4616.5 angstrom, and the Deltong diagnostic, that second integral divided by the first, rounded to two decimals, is 1.32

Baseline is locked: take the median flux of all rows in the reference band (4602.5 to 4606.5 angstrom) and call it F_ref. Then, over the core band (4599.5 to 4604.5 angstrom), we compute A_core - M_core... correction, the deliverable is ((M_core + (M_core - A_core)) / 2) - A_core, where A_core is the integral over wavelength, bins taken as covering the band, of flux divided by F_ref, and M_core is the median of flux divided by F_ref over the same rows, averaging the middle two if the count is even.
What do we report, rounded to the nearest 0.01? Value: -6.12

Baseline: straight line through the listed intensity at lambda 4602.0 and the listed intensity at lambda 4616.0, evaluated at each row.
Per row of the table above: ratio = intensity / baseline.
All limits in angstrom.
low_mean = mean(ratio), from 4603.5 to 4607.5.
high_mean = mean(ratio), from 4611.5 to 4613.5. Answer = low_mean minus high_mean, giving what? 0.215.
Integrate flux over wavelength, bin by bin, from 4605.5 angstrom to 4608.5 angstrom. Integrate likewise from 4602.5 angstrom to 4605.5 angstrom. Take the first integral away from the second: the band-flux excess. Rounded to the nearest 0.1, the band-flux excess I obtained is 2.5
